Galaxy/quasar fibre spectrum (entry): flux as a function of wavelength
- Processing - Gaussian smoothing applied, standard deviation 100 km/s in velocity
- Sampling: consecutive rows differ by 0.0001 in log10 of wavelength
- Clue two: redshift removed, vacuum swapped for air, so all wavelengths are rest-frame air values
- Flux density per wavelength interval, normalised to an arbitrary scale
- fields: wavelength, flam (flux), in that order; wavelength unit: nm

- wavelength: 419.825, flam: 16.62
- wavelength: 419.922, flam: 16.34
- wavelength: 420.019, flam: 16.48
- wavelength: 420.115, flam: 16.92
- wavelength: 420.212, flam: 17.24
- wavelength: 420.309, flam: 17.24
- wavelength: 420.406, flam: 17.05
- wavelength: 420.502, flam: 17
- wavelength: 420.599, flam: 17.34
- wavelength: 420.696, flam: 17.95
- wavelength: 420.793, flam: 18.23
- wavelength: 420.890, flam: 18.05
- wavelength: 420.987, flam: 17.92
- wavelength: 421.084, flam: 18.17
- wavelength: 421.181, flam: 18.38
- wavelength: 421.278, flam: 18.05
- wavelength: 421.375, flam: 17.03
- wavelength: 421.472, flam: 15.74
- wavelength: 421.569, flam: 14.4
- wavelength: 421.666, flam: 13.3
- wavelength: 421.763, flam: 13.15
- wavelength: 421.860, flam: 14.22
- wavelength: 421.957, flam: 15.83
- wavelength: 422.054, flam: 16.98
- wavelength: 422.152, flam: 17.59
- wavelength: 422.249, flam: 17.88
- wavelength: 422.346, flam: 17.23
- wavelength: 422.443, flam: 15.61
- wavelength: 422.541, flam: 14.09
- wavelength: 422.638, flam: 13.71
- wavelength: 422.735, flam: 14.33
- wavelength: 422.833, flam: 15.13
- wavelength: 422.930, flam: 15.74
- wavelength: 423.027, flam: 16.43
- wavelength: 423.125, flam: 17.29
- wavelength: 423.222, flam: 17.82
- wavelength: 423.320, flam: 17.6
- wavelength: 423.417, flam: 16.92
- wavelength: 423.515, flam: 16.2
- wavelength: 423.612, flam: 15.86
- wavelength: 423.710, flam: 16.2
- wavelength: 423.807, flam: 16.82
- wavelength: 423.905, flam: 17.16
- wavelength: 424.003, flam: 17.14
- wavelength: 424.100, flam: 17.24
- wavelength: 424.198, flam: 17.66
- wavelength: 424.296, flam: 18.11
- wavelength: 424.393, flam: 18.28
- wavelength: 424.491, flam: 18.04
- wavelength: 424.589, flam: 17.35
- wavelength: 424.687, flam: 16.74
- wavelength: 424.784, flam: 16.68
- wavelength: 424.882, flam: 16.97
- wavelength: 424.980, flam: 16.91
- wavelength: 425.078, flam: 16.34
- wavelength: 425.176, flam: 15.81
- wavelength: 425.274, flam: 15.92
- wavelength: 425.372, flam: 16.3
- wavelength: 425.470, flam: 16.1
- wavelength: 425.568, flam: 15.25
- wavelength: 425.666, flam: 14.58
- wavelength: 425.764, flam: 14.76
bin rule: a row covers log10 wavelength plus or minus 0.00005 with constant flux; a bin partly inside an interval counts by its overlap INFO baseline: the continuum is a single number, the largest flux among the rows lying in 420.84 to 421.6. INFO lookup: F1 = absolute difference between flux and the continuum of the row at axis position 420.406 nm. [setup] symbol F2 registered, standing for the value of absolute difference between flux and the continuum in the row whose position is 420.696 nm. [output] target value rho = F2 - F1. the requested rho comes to -1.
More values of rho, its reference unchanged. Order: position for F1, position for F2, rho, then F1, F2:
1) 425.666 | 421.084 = -4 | 3.8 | 0.2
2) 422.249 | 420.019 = 1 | 0.5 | 1.9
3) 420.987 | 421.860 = 4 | 0.5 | 4.2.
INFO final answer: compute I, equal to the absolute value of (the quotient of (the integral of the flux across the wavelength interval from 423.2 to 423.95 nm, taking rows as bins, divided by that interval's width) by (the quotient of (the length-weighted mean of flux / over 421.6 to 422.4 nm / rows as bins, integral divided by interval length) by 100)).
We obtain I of 107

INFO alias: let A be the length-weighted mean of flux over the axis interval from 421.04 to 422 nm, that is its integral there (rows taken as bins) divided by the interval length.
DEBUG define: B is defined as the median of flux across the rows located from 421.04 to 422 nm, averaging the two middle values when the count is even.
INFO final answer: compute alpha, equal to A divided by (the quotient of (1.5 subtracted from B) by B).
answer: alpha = 17.5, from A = 15.82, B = 15.8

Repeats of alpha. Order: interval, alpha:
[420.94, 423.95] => 17.8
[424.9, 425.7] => 17.6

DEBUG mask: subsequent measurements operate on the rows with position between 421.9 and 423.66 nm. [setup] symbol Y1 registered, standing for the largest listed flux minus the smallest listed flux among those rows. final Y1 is 4.2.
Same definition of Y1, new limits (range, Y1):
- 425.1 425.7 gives 1.7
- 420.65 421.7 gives 5.1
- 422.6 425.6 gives 4.6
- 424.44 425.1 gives 1.7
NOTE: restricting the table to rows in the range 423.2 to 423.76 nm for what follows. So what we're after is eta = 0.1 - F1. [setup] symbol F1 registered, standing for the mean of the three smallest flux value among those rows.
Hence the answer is -16.0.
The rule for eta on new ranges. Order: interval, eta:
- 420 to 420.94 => -16.7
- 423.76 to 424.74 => -16.8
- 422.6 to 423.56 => -14.3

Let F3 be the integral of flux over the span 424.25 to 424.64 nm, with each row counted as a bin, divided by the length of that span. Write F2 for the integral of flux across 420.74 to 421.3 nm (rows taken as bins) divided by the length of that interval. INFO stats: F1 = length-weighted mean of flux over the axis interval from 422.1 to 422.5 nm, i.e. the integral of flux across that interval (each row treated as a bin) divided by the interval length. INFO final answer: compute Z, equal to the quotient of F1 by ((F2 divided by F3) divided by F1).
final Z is 286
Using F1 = 17.0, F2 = 18.1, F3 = 17.9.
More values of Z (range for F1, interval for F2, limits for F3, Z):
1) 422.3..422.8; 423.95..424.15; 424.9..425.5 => 212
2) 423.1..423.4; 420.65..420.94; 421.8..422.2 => 274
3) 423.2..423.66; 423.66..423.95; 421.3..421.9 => 251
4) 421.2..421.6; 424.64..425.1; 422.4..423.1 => 246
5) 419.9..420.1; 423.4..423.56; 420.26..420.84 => 290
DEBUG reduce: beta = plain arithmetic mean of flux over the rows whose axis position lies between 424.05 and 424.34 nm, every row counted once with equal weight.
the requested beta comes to 17.7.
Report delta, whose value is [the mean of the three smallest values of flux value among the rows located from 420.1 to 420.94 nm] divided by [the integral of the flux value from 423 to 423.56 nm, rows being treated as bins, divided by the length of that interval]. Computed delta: 1.00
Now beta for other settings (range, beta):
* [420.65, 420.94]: 18.1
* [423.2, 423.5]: 17.4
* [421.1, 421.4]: 17.8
